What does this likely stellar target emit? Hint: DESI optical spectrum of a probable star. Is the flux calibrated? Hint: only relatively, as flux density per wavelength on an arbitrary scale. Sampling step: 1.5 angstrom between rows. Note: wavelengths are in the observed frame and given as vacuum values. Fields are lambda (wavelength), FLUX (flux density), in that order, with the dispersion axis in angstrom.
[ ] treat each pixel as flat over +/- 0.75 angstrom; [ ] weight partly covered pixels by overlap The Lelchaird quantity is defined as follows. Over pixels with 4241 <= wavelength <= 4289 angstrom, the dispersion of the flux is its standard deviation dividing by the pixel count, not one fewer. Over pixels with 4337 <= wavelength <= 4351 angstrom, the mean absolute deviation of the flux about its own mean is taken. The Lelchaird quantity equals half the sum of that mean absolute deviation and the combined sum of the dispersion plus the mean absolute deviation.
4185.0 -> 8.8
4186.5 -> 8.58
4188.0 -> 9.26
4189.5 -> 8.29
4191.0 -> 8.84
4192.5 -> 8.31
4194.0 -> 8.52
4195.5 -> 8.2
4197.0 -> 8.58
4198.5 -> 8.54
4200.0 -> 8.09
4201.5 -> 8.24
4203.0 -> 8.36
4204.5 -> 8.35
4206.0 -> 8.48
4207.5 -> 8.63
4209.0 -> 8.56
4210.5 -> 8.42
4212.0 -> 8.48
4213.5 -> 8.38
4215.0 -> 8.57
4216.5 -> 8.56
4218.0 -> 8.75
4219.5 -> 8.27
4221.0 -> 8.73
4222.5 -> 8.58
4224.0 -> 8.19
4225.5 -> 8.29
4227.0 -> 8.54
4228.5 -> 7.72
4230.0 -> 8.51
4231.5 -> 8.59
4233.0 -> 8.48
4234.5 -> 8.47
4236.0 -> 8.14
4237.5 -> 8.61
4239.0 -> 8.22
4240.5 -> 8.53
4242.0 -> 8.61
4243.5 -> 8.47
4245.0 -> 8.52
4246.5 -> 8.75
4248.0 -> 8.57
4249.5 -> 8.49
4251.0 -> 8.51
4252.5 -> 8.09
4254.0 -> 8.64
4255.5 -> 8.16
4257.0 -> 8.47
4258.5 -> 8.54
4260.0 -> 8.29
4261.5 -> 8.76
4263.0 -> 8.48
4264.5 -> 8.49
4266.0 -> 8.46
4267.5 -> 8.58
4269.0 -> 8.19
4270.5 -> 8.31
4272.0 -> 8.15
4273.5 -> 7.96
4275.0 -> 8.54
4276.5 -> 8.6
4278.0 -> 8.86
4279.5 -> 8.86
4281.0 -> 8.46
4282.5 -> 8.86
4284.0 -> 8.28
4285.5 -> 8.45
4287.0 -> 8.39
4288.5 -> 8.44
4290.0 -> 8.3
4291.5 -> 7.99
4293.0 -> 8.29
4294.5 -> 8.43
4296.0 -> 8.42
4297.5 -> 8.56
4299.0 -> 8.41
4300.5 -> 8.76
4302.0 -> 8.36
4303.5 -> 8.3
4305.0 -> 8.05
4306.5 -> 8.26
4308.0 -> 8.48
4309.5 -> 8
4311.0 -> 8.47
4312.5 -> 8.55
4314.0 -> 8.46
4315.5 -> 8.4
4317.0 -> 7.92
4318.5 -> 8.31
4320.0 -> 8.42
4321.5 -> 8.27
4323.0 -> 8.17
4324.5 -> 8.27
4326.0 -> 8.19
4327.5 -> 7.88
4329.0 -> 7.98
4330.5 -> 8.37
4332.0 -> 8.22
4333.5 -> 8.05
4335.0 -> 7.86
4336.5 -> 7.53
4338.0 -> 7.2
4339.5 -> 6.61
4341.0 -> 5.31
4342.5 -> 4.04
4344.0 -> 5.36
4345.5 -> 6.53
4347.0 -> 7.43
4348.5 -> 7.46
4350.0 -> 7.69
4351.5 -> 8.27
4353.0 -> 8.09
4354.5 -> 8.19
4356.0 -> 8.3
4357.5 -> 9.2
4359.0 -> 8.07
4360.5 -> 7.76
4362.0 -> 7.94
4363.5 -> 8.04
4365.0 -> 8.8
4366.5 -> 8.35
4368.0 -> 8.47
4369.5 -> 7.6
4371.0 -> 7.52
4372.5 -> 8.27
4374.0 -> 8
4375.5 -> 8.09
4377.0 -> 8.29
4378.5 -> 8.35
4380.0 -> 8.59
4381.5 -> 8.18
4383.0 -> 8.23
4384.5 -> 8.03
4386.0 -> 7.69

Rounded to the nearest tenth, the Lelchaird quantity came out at 1.1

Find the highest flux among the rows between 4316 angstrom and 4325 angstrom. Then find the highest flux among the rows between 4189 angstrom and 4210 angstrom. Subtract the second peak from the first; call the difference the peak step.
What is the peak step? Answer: -0.4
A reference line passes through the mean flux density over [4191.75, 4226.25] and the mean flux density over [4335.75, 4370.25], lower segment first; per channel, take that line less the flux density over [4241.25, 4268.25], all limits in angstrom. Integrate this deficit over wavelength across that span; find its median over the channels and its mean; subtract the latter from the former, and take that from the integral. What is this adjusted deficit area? -10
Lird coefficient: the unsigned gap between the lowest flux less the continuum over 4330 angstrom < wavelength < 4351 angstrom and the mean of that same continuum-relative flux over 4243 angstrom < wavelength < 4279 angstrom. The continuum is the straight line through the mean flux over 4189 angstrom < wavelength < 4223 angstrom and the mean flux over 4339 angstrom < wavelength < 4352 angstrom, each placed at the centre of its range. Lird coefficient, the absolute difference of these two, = 3.3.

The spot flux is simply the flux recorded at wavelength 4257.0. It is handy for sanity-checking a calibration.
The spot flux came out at 8.47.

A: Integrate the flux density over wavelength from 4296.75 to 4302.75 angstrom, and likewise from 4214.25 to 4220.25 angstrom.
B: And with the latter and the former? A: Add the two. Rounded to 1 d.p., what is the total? 102.4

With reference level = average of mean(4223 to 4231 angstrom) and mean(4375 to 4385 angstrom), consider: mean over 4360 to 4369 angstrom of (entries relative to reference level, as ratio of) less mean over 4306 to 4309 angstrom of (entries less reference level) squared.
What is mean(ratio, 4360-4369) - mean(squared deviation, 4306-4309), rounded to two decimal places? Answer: 0.97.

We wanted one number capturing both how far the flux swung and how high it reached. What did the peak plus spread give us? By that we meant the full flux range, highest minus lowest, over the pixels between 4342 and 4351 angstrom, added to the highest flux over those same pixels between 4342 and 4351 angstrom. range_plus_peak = 11.3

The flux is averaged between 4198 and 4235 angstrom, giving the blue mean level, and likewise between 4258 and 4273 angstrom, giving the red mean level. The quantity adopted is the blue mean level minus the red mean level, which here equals 0.01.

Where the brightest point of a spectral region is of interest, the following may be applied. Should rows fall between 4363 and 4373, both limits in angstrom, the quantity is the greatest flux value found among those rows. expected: 8.8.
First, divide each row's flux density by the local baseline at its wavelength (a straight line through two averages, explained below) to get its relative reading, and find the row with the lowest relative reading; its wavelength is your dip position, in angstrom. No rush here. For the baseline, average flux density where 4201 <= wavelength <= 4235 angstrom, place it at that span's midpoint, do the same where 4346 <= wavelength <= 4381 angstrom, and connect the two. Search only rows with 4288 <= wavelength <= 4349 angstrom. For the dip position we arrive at 4342.5 angstrom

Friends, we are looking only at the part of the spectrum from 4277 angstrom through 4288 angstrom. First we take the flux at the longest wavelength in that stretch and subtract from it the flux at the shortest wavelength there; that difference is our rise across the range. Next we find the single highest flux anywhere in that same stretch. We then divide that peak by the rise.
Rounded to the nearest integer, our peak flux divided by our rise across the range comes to -19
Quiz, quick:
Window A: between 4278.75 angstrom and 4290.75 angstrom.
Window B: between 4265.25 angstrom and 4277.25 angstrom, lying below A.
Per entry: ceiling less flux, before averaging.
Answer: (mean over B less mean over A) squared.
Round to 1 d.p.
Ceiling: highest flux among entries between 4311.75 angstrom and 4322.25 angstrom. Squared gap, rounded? 0.0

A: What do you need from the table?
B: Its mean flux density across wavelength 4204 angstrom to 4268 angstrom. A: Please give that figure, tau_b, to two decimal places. 8.46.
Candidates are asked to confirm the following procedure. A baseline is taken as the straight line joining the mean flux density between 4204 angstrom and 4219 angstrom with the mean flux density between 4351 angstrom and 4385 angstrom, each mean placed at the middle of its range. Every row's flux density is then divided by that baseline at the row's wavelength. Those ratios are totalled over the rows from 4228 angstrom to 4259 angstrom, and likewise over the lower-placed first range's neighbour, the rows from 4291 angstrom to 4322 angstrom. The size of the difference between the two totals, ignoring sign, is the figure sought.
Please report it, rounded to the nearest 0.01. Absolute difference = 0.08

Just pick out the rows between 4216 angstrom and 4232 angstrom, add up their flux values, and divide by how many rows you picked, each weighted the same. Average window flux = 8.43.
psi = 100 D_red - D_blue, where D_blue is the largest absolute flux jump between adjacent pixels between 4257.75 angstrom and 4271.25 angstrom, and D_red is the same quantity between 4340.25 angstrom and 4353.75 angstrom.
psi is 132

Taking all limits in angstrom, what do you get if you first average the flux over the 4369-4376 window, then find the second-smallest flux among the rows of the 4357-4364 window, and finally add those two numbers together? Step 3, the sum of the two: 15.8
